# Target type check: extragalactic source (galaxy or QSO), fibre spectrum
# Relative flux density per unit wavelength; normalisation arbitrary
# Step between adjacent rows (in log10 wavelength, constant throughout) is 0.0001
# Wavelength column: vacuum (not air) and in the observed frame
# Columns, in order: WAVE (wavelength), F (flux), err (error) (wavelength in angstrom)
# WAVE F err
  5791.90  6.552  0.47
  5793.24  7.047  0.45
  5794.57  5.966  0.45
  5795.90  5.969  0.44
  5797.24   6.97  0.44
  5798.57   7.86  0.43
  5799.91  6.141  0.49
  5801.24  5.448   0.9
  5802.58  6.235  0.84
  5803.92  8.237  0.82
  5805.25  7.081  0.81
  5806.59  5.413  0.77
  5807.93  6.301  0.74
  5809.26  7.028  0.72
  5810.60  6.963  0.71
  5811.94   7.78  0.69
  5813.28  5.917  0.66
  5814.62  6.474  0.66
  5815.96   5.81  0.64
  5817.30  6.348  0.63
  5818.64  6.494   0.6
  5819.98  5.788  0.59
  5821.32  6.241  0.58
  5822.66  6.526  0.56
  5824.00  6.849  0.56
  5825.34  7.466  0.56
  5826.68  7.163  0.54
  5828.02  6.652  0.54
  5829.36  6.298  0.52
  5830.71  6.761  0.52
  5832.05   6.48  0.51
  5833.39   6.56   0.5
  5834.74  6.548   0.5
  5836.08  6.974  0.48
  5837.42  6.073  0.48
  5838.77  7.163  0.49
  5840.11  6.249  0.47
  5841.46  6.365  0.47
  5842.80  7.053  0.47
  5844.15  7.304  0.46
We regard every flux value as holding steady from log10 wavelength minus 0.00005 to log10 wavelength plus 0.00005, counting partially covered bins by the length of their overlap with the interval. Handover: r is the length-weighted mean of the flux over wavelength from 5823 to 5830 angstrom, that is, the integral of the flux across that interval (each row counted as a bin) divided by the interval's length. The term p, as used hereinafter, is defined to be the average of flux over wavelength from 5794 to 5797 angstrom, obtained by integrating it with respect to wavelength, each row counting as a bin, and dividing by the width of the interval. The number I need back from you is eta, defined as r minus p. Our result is 0.8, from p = 6.1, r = 6.9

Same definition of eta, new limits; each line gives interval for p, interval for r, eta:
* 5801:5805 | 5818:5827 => -0.2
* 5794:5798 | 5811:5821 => 0.0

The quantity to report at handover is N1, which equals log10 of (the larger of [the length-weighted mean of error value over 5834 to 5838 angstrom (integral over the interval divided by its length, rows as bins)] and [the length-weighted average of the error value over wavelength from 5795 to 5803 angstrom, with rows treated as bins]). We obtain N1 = -0.24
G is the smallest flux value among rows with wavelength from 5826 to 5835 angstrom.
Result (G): 6.298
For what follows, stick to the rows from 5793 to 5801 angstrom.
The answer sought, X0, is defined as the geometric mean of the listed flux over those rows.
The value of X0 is 6.62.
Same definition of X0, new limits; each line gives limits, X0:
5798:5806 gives 6.76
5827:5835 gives 6.55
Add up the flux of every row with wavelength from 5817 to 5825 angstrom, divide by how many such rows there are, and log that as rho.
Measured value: 6.37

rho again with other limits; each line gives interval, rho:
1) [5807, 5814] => 6.80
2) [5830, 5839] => 6.65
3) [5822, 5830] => 6.83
